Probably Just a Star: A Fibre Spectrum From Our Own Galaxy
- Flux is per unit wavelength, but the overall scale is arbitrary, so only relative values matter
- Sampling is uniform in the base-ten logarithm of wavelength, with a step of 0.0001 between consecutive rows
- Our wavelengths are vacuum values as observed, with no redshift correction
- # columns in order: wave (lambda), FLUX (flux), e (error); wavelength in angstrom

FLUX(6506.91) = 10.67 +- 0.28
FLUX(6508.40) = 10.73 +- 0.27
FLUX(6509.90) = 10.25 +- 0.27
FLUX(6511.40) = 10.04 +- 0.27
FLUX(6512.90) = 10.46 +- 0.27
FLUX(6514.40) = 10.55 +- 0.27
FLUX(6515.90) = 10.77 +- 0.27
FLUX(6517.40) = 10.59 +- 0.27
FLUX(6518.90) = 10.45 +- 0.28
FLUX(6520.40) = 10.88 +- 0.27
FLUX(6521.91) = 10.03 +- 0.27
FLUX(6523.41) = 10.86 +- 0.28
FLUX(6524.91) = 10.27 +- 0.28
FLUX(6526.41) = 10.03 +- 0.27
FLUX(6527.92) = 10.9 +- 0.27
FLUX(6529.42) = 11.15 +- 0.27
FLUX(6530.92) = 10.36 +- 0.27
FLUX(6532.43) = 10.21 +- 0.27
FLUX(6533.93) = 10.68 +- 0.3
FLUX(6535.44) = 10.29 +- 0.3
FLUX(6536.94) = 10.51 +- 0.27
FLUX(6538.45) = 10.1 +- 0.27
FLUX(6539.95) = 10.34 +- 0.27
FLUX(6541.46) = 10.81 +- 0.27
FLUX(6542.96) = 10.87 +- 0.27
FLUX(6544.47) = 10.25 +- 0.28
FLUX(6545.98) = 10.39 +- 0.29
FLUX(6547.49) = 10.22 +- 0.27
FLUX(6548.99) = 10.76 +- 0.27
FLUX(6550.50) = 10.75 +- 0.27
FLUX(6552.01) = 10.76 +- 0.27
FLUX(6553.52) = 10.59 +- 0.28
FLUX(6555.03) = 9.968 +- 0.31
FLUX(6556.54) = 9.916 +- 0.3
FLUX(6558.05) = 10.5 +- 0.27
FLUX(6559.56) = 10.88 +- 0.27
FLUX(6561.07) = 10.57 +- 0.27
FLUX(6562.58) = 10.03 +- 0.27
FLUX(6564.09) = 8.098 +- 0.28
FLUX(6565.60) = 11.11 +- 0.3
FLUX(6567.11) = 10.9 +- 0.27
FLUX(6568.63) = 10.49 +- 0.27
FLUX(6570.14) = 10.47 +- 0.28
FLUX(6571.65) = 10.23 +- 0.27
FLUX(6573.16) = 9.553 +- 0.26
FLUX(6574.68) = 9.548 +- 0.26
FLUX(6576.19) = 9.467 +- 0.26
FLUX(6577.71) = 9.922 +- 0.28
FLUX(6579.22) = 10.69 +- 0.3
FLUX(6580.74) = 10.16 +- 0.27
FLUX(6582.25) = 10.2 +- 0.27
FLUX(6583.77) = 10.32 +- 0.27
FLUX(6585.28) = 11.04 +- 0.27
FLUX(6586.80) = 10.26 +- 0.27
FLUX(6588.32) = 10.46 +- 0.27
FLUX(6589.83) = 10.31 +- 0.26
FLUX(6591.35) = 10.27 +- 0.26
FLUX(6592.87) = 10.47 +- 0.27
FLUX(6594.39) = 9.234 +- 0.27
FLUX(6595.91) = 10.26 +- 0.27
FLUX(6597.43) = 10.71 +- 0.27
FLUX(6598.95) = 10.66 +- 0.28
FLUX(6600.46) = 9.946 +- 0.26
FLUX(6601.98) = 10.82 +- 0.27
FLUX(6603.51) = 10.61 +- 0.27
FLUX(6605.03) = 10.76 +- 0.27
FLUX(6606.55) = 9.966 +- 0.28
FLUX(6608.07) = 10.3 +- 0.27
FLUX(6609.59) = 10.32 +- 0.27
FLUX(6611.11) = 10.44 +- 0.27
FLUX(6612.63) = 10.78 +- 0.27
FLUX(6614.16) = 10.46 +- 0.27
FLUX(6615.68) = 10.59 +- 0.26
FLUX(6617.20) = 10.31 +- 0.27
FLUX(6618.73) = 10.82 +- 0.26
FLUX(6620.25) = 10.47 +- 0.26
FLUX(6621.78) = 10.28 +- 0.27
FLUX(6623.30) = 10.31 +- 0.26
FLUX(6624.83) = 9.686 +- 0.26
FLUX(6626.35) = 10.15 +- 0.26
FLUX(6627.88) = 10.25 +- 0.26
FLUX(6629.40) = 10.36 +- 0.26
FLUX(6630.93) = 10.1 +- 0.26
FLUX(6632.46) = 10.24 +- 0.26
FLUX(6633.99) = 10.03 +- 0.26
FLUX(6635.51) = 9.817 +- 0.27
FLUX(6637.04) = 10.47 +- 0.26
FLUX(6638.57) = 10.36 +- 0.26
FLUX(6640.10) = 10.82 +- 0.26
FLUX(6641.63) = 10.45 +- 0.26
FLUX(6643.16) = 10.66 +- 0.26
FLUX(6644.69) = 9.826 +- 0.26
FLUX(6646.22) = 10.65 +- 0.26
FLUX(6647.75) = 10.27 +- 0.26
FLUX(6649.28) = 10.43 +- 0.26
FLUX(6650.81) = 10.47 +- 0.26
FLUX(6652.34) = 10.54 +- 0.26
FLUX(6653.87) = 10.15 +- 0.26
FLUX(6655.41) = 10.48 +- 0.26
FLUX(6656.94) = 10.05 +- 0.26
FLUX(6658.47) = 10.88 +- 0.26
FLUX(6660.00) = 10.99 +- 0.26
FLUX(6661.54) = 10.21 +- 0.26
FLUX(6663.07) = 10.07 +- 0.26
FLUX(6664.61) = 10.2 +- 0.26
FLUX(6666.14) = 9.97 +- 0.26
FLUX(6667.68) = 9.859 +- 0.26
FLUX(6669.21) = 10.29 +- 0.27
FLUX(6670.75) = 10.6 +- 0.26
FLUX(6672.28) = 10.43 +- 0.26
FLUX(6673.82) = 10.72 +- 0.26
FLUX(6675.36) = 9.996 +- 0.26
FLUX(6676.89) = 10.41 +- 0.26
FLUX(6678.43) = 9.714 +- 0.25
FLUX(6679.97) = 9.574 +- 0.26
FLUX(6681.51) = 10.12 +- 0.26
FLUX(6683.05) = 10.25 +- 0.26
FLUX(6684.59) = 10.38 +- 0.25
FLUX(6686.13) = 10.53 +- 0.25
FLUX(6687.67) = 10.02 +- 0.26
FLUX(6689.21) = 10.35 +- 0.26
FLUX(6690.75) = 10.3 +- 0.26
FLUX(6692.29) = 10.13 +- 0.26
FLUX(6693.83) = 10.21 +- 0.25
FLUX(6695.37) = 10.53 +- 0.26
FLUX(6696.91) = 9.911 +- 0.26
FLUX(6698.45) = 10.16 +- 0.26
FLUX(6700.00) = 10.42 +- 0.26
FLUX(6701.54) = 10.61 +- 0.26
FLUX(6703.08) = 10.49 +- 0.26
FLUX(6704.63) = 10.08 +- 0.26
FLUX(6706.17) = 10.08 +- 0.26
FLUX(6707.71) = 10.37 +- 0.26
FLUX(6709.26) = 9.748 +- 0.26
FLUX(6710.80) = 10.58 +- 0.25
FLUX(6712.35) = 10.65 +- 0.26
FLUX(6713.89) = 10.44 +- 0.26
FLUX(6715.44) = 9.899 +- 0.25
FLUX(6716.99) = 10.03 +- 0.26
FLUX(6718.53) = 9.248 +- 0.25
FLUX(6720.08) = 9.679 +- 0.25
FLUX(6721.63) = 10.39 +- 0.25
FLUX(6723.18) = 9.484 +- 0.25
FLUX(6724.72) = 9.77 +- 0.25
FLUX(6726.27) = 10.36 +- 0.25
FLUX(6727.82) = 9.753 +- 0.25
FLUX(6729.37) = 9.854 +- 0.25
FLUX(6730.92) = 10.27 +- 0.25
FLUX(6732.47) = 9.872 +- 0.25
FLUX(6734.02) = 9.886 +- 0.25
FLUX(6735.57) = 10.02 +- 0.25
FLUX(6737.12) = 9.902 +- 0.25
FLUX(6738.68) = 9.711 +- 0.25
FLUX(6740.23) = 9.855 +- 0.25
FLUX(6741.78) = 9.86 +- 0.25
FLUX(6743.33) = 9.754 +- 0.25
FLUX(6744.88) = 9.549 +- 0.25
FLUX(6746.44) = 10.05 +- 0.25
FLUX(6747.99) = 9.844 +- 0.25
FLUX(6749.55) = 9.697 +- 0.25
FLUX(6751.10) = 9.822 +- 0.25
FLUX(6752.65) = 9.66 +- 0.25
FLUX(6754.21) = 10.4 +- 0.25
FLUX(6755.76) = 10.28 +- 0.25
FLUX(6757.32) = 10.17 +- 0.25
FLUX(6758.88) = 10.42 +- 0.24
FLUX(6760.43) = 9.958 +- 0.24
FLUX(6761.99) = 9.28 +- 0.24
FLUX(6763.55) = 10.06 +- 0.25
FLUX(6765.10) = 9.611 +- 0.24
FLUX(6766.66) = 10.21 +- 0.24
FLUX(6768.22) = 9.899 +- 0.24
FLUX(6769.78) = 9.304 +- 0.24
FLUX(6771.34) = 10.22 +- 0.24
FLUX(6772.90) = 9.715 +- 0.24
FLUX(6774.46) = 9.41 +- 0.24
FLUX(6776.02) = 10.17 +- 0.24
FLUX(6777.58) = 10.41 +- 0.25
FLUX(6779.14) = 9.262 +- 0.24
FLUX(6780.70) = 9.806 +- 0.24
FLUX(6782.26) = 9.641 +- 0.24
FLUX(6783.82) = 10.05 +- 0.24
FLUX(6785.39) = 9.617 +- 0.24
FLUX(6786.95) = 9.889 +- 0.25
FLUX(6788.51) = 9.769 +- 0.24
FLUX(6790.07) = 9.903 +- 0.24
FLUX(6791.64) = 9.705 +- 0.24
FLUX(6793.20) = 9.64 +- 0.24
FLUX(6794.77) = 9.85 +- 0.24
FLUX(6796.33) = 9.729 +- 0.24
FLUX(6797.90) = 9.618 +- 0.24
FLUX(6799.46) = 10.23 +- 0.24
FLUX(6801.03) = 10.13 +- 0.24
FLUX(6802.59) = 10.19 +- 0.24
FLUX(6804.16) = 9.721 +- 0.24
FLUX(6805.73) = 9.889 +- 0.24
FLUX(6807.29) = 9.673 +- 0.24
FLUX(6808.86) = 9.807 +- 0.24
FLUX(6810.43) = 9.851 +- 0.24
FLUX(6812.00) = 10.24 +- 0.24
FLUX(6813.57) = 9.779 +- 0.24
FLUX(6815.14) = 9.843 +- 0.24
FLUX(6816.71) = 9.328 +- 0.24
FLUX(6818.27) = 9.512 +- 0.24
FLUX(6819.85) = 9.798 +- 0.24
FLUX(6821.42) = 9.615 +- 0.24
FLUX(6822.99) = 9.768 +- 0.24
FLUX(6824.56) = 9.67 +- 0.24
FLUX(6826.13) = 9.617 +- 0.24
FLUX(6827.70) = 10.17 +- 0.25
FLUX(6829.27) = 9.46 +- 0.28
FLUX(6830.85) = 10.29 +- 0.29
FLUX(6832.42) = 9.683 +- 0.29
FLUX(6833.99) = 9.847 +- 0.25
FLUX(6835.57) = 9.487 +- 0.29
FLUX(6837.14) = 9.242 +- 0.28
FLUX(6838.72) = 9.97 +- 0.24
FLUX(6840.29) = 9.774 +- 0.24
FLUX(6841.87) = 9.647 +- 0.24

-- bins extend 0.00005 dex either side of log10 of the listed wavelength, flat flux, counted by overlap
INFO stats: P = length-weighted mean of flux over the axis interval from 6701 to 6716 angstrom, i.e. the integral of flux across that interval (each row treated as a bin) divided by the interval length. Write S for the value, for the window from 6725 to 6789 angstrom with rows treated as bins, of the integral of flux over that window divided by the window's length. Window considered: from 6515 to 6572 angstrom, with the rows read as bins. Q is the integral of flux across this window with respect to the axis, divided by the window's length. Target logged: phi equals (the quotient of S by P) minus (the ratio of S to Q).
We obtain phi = 0.014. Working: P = 10.3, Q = 10.4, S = 9.9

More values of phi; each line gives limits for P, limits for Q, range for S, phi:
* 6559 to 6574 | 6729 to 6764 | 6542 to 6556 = -0.031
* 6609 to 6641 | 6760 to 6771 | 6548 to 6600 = -0.058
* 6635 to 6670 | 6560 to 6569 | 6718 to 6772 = -0.013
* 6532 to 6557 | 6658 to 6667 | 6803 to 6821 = -0.008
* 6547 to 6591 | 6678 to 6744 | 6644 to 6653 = -0.021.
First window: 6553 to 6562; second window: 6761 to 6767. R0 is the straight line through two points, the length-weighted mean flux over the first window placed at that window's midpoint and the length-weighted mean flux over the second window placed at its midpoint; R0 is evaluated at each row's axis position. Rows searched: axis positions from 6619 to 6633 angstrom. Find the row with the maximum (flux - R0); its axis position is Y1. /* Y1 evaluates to 6620.25 angstrom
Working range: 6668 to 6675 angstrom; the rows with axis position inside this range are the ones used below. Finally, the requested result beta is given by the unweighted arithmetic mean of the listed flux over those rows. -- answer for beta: 10.51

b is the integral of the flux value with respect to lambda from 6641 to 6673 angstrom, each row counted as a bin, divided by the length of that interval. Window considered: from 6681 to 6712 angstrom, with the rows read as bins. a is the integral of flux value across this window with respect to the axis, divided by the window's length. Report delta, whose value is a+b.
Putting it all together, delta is 20.6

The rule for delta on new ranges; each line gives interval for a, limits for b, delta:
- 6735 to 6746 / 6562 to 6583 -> 19.9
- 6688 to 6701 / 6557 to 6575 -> 20.5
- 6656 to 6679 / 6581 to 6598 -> 20.6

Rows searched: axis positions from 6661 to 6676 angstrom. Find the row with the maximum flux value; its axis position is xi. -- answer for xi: 6673.82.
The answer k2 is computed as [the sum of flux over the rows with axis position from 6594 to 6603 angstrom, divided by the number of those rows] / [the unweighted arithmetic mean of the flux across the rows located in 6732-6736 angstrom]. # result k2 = 1.03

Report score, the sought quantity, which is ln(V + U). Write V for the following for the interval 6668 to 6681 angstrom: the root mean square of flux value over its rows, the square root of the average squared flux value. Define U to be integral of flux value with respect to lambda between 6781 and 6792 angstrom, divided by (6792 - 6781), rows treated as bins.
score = 3.00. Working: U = 9.8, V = 10.2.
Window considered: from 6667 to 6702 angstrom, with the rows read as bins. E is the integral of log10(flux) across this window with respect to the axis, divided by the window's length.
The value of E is 1.01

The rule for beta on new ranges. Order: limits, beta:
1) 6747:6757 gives 9.95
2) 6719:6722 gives 10.03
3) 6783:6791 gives 9.85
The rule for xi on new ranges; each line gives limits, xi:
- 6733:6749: 6746.44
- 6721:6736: 6721.63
